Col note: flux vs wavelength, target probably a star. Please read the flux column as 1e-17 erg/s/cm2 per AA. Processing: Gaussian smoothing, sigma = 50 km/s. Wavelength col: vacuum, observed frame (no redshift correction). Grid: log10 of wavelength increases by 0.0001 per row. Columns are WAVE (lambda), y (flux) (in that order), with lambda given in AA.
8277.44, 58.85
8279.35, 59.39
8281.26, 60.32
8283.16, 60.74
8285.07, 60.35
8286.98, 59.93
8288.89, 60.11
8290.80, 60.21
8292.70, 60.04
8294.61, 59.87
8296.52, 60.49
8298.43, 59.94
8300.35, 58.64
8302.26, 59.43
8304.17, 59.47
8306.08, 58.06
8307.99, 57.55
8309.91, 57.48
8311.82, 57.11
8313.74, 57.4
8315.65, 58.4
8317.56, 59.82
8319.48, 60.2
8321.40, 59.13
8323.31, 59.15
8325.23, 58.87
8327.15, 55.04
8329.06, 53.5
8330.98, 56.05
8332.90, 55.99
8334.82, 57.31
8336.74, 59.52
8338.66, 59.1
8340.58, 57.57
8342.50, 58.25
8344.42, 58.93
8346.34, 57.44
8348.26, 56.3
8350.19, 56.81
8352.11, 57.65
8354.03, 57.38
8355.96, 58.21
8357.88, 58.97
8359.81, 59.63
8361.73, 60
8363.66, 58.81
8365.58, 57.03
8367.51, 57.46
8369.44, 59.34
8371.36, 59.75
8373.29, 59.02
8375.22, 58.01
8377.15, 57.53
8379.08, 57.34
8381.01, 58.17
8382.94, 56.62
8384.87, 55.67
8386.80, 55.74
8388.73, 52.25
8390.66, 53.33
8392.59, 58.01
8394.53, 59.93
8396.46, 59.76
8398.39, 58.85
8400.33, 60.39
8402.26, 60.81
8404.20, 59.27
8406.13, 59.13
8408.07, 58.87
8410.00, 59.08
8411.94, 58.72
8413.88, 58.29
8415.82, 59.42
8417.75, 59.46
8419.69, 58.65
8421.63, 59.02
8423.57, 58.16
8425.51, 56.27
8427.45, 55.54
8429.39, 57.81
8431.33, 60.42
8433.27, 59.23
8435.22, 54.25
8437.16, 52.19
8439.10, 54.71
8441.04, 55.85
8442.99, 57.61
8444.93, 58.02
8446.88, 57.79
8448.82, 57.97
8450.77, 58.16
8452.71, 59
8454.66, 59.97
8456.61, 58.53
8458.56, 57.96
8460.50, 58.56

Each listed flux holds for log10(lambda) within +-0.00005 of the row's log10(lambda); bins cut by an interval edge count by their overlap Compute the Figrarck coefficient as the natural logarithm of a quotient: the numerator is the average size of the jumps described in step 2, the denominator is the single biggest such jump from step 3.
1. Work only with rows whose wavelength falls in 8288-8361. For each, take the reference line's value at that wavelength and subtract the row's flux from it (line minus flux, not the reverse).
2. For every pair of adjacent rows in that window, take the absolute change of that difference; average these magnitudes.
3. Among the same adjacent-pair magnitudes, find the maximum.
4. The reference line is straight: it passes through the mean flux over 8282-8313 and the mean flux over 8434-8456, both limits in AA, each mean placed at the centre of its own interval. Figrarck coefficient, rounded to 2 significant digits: -1.5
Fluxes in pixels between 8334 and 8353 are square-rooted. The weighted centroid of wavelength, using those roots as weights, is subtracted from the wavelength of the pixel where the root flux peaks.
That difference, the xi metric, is -6.7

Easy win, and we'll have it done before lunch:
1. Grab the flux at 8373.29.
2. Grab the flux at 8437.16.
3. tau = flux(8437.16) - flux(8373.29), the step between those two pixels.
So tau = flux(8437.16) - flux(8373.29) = -6.8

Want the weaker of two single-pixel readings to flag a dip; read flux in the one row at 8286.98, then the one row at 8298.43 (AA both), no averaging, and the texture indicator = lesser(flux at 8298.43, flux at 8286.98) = 60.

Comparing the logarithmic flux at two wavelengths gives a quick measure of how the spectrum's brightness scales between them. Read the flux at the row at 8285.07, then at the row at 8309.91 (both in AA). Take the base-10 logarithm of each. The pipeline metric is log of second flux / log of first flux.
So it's 0.99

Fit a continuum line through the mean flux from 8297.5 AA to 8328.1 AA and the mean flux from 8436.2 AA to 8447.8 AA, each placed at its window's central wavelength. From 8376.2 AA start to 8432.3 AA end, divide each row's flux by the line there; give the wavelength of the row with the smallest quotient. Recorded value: 8388.73 AA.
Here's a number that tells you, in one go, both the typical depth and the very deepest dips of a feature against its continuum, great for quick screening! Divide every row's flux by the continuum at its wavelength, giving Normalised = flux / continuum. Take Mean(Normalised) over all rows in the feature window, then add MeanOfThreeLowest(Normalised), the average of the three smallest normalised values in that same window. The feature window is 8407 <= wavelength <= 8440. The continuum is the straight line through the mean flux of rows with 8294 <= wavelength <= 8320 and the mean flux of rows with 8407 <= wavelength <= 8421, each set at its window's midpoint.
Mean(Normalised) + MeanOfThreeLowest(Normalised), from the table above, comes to 1.89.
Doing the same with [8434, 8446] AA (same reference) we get 1.85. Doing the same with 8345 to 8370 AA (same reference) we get 1.95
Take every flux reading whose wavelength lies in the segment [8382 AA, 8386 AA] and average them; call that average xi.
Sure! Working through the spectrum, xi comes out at 56.1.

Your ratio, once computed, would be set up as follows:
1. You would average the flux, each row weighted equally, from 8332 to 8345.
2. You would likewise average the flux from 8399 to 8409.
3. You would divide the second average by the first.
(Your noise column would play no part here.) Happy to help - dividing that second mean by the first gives 1.03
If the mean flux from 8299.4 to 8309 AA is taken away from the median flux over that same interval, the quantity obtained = 0.01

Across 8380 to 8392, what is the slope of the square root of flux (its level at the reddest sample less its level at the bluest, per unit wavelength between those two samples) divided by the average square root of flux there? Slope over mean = -0.0045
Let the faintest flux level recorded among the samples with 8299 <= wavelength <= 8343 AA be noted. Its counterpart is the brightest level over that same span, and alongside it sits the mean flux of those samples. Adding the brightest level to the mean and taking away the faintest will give 64.7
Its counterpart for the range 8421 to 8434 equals 62.9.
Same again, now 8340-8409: 66.6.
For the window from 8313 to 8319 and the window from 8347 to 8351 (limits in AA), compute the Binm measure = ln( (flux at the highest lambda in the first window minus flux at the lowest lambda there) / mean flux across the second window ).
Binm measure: -3.2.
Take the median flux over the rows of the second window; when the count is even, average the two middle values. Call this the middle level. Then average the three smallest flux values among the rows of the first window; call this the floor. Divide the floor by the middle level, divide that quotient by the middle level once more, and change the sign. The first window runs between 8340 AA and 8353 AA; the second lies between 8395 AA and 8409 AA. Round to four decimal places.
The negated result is -0.0162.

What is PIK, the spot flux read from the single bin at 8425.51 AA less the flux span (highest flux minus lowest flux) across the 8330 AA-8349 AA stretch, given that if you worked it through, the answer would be 52.7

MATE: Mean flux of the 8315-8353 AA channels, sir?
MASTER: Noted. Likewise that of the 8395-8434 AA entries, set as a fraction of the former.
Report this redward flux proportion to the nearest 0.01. 1.02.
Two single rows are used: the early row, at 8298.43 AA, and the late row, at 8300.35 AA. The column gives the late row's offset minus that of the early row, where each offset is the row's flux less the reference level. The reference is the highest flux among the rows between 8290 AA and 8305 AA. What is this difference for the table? -1.3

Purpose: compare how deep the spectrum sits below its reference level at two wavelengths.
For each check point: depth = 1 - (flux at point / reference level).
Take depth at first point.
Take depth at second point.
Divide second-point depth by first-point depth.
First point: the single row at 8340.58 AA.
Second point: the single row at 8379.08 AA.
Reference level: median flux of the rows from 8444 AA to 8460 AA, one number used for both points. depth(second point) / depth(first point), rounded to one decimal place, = 1.4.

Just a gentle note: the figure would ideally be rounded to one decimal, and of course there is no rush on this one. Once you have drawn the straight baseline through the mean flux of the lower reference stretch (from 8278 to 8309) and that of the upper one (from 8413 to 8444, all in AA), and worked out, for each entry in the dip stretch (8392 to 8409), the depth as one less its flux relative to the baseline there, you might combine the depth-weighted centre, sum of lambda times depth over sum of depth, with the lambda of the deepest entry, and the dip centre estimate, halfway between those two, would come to 8396.7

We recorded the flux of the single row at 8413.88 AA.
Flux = 58.29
